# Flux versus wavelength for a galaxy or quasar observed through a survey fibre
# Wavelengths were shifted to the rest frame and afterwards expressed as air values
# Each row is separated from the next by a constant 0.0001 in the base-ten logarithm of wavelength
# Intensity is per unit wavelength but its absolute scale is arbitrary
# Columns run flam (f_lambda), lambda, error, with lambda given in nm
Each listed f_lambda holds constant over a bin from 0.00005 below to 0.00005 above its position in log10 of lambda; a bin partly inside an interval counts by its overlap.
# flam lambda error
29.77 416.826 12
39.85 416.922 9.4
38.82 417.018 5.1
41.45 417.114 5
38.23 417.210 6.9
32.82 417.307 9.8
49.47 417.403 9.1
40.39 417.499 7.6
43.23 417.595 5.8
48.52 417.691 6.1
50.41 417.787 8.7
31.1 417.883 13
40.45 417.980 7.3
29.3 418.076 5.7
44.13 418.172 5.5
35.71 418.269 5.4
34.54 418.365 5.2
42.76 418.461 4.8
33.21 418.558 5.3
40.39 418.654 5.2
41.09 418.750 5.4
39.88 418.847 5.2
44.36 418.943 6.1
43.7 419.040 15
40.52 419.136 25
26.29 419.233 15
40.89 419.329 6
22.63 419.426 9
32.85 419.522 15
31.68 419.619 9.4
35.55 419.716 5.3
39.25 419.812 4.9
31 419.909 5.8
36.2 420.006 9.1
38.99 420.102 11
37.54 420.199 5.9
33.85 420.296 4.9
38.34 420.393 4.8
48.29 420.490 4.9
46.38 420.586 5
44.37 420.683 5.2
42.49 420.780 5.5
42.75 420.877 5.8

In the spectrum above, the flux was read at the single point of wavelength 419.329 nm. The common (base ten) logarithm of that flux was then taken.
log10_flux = 1.61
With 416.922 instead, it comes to 1.60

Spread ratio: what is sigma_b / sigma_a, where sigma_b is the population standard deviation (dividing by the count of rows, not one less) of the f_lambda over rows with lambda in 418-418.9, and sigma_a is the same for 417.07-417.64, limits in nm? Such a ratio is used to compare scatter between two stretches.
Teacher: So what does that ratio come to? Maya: 0.92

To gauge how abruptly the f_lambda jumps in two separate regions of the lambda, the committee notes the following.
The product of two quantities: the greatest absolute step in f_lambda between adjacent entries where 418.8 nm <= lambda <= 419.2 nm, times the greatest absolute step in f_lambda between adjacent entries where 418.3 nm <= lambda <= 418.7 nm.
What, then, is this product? 43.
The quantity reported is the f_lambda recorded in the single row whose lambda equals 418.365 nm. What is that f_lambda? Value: 34.54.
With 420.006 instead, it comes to 36.2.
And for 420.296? 33.85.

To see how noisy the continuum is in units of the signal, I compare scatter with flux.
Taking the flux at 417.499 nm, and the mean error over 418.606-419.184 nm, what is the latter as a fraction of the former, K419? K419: 0.26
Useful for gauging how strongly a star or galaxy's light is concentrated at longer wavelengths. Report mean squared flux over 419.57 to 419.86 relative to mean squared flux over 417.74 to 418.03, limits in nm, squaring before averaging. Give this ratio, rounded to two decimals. 0.74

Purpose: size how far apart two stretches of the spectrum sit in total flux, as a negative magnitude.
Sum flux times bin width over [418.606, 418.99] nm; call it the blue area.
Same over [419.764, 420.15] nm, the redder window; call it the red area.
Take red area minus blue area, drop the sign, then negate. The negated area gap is -1.9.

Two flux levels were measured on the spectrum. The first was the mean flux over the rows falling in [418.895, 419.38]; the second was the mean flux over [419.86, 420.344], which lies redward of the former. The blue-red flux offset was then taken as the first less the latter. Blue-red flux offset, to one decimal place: 3.6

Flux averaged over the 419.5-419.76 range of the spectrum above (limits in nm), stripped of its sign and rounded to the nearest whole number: 33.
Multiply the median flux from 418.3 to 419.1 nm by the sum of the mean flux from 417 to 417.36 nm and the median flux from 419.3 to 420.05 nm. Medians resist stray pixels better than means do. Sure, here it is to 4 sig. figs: 2935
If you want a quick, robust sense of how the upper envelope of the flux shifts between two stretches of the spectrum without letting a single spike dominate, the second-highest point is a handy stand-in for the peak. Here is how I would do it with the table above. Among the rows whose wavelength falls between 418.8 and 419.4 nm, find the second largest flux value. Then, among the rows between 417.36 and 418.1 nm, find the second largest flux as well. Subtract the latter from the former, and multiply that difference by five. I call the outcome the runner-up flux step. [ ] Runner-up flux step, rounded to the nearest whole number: -29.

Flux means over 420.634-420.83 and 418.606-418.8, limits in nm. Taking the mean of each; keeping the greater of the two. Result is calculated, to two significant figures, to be 43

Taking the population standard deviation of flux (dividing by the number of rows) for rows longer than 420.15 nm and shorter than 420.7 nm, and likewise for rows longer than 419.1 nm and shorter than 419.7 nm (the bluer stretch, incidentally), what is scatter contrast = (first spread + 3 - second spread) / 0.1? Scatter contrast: 15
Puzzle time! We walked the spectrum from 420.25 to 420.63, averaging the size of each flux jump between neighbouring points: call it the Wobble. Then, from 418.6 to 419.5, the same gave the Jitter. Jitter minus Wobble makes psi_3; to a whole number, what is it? 2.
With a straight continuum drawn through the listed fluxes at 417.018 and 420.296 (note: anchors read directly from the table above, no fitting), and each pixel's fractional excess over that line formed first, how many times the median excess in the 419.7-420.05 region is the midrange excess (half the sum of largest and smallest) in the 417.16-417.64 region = 1.9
